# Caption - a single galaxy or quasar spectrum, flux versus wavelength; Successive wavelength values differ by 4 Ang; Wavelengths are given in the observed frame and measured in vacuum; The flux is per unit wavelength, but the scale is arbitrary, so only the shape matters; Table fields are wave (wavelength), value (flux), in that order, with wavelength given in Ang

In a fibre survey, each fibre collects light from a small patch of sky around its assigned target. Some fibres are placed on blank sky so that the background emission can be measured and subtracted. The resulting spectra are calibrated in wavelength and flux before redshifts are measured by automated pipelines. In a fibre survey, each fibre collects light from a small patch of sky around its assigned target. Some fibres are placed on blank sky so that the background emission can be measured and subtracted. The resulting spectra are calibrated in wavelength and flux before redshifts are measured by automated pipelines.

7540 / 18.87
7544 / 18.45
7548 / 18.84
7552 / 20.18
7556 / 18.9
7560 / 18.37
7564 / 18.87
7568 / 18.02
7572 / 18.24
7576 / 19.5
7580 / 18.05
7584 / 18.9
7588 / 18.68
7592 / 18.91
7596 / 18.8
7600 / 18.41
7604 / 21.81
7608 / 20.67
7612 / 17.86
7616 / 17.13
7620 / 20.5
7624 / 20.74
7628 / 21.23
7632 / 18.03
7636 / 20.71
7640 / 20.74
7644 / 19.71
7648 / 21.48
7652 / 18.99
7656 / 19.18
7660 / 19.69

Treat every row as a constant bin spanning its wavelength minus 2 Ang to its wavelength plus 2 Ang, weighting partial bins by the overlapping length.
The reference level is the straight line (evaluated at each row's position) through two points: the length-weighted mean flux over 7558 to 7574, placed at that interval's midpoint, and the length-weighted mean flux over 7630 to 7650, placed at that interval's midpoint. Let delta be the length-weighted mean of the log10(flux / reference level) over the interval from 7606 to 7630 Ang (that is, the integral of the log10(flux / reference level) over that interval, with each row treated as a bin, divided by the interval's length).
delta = 0.0003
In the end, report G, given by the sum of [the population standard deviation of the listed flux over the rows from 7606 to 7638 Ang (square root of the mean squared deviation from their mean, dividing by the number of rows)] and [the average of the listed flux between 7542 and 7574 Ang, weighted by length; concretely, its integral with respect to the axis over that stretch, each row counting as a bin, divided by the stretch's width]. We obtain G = 20.3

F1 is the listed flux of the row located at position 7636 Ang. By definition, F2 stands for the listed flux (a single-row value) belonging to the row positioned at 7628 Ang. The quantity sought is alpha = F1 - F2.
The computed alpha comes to -0.5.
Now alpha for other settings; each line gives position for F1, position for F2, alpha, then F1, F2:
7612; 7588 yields -0.8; 17.86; 18.68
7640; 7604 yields -1.1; 20.74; 21.81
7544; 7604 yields -3.4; 18.45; 21.81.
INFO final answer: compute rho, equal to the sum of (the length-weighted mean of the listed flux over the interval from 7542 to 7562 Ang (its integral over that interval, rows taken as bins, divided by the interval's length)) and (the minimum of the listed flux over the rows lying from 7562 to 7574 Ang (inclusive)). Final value 37.0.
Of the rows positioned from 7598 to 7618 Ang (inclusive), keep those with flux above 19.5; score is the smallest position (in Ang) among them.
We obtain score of 7604 Ang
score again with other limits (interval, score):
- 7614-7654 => 7620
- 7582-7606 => 7604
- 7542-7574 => 7552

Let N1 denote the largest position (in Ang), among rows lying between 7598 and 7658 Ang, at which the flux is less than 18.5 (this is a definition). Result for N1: 7632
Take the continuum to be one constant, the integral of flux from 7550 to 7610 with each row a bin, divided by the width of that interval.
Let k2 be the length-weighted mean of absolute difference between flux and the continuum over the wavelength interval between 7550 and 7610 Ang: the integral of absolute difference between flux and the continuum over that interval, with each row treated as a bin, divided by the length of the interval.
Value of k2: 0.77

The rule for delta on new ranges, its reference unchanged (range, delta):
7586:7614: 0.0018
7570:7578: 0.0068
